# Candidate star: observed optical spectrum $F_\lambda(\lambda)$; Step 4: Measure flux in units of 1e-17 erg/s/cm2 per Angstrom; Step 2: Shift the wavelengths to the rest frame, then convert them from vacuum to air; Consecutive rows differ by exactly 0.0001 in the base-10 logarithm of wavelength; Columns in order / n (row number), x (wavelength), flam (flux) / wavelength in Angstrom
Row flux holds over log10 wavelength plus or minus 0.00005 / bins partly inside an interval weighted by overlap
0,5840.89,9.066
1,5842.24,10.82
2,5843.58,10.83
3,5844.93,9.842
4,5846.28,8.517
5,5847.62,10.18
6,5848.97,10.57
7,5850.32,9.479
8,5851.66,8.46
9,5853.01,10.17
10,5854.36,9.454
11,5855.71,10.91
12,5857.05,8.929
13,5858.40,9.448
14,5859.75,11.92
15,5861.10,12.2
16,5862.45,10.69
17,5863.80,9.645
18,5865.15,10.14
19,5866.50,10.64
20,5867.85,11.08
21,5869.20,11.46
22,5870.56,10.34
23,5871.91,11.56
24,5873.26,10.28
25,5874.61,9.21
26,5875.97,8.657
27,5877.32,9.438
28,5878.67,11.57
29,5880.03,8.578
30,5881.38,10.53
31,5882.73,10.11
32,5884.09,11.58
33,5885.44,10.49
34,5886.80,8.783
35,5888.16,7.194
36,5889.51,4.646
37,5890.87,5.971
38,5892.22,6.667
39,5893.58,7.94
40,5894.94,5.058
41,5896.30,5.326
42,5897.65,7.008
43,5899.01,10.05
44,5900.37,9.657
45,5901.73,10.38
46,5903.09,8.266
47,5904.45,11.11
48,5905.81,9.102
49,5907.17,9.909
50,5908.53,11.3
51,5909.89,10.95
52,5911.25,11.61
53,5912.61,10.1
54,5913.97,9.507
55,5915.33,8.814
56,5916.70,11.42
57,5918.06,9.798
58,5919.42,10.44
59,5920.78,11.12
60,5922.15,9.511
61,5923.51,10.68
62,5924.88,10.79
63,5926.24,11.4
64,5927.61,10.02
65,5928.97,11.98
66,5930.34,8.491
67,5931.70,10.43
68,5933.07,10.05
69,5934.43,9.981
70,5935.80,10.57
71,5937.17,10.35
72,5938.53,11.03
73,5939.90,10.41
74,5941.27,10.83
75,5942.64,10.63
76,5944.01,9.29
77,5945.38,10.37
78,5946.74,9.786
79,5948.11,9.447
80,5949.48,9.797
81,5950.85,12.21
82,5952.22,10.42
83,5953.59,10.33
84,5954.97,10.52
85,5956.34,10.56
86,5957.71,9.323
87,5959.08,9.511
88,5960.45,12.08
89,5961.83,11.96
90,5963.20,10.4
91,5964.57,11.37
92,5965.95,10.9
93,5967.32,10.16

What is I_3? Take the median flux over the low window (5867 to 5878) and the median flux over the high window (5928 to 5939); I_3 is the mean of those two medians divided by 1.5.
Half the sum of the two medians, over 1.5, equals 6.90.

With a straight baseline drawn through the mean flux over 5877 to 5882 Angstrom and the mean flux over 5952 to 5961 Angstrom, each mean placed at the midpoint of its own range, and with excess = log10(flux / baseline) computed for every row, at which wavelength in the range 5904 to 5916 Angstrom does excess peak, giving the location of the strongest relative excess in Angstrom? 5911.25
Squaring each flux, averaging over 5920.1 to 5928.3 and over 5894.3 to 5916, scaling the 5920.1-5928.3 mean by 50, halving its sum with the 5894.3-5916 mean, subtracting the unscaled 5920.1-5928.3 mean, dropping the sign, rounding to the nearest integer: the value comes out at 2745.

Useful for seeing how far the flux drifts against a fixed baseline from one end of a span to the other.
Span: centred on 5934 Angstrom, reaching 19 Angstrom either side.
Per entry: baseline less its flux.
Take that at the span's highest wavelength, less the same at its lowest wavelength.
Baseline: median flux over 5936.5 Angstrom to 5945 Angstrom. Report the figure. -1.6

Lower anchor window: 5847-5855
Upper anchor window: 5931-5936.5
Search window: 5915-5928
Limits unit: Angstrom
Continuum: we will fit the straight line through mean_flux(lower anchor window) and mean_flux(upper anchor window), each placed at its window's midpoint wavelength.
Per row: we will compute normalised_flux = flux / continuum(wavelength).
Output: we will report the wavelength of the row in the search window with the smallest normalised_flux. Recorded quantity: 5915.33 Angstrom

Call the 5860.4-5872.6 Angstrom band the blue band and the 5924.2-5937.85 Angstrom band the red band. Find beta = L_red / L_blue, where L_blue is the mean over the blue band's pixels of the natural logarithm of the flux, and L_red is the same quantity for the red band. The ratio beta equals 0.98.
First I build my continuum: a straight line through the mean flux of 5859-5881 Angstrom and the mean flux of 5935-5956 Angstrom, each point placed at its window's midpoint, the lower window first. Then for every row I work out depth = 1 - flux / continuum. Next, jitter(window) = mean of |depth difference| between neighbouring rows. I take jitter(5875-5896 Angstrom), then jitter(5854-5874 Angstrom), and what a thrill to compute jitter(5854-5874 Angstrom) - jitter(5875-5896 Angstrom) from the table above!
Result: -0.06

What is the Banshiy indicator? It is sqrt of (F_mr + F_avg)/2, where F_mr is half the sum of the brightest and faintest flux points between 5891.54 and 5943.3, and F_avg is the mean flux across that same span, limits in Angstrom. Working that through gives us 3.03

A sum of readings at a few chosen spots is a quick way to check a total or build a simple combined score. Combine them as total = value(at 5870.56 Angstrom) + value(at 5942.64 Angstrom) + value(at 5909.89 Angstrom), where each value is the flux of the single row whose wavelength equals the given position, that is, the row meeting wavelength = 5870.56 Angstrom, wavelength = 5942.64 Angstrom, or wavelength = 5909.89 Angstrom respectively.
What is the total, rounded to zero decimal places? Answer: 32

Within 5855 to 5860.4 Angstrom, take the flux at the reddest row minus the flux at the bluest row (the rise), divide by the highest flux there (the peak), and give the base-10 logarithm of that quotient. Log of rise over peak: -1.07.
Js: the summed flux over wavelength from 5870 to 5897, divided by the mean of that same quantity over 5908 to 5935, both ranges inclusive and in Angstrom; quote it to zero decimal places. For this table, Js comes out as 17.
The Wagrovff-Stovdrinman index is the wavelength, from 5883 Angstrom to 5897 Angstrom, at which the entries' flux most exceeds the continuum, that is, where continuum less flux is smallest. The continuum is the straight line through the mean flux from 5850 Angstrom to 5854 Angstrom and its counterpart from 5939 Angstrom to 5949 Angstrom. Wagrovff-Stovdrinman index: 5884.09 Angstrom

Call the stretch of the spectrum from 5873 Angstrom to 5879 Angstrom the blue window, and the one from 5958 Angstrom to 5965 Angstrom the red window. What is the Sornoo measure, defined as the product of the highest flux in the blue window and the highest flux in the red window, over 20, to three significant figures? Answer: 6.99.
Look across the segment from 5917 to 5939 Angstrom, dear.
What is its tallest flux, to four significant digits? 11.98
